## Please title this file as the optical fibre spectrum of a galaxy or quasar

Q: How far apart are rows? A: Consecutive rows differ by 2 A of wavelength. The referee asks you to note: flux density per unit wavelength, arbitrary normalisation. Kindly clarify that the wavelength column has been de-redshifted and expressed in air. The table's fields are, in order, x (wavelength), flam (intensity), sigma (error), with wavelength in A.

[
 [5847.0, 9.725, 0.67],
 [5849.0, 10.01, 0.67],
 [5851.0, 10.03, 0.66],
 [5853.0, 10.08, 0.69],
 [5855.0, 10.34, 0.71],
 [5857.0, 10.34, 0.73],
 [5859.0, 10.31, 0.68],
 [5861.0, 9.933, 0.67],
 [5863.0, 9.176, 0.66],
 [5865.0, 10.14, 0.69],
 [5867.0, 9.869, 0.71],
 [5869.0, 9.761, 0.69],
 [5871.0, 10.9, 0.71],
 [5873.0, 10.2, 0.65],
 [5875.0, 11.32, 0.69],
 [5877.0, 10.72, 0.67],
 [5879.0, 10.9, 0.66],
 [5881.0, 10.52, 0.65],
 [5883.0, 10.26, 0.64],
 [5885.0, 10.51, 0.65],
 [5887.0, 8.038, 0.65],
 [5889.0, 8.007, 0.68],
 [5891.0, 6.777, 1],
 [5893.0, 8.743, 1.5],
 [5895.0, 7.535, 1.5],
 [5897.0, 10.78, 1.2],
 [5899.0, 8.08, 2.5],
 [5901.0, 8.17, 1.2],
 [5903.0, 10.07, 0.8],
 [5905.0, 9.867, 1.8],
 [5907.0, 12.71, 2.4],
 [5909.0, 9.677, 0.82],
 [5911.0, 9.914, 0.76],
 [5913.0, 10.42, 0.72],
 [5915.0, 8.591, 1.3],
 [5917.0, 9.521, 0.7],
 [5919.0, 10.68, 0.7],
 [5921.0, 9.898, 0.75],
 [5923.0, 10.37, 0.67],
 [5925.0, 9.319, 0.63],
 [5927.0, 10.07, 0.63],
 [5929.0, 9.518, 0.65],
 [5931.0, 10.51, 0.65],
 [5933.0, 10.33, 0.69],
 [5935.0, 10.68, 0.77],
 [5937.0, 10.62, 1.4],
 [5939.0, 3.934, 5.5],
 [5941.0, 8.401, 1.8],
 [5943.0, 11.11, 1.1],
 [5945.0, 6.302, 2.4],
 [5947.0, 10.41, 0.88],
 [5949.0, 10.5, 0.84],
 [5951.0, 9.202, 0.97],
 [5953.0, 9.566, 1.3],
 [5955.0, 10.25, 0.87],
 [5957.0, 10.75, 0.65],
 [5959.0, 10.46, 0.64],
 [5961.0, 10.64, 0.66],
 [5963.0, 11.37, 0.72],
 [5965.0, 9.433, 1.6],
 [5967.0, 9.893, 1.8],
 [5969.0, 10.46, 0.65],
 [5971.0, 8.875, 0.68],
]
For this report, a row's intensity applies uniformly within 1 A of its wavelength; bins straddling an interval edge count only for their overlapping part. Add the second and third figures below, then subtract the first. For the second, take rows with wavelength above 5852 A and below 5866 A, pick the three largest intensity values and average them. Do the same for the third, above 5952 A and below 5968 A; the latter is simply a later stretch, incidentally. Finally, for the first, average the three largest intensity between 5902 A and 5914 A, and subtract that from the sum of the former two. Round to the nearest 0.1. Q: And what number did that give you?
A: 10.2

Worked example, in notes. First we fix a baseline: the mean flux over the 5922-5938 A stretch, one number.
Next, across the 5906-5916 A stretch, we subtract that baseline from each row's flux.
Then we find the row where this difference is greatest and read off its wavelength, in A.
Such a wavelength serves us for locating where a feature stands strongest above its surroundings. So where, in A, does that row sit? 5907.0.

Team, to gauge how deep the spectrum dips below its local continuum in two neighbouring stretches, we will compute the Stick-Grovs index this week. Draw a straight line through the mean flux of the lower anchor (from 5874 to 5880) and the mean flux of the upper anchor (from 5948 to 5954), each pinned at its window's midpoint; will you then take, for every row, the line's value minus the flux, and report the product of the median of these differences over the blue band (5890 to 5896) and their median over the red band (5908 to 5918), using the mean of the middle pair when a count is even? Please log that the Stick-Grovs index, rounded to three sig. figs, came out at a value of 2.44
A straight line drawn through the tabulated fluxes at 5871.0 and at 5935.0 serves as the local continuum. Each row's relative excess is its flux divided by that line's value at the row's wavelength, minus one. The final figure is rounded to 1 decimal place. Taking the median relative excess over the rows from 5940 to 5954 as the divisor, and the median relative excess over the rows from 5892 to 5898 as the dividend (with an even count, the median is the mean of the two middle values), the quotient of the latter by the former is 1.9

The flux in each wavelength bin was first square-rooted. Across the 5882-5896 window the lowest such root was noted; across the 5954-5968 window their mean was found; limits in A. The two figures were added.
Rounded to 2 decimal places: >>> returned 5.83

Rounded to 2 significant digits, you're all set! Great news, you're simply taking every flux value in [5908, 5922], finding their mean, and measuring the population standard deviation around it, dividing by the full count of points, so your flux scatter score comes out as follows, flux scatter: 0.63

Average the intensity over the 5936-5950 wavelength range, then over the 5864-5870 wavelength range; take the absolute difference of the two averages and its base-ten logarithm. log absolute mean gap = 0.07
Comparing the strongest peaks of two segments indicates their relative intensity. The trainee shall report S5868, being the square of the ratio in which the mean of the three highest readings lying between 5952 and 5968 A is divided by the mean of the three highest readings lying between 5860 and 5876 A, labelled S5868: 1.02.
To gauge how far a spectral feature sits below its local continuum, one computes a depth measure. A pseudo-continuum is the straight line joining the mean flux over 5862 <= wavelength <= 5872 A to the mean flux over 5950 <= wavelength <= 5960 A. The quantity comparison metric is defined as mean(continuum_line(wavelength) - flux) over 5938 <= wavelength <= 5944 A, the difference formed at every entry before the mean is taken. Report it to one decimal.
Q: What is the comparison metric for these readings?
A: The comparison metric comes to 2.2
